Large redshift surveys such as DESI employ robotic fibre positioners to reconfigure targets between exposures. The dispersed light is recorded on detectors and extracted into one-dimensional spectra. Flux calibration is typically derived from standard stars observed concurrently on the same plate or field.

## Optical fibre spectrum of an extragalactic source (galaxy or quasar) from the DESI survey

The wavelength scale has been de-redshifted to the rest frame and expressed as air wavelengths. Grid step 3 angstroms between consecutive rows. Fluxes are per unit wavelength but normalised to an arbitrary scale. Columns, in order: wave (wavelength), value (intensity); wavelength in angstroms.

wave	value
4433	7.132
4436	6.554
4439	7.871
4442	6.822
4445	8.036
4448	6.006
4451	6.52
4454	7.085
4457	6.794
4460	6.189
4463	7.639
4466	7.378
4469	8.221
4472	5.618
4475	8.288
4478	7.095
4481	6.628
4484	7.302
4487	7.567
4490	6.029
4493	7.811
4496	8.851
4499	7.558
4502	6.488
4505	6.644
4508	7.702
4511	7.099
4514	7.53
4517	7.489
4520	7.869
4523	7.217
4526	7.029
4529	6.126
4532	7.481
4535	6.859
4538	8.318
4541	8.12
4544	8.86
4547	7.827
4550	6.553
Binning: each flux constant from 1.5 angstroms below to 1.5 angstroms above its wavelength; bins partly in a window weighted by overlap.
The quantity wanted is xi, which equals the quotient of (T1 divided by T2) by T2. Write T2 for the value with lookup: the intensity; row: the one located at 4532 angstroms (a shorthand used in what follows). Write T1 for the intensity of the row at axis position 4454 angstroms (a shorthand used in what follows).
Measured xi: 0.13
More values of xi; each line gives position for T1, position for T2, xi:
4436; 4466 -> 0.12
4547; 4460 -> 0.20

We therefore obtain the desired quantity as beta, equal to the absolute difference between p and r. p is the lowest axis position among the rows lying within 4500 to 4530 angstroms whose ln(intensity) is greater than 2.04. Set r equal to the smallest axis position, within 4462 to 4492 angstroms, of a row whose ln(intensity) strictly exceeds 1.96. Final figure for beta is 45 angstroms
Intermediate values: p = 4508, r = 4463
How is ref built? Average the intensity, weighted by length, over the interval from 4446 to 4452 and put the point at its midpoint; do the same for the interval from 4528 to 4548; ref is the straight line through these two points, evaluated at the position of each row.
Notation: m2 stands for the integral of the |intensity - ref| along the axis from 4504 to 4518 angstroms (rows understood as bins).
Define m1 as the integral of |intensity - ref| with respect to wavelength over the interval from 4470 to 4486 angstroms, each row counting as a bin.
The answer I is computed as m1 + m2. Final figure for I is 16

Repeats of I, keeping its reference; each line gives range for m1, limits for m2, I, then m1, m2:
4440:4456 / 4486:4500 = 24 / 11.0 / 13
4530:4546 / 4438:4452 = 22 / 9.7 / 12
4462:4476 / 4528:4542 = 26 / 16.6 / 9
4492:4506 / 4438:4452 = 24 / 12.0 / 12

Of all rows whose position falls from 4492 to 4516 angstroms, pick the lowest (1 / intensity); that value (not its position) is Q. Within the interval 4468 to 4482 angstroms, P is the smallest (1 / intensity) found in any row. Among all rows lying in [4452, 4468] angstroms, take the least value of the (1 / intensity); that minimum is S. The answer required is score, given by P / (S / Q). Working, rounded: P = 0.1207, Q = 0.113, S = 0.131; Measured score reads 0.104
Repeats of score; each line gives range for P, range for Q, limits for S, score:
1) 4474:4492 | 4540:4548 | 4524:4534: 0.102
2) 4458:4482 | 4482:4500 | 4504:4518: 0.105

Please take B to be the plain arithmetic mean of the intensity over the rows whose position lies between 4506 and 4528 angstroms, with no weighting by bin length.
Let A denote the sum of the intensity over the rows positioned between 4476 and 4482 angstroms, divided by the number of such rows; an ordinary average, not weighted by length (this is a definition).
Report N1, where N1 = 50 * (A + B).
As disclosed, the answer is 714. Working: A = 6.9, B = 7.42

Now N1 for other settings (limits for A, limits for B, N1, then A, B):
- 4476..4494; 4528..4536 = 695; 7.1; 6.82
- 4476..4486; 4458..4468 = 704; 7.0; 7.07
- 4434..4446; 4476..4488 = 723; 7.3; 7.15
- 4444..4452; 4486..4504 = 712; 6.9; 7.38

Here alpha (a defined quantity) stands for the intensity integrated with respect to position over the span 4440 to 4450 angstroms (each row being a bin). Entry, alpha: 70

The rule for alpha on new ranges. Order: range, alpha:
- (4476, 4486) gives 71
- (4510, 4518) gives 59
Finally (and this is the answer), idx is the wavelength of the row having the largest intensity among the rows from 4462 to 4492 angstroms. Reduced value 4475 angstroms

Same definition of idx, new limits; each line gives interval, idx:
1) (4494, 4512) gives 4496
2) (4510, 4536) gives 4520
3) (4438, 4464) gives 4445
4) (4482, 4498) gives 4496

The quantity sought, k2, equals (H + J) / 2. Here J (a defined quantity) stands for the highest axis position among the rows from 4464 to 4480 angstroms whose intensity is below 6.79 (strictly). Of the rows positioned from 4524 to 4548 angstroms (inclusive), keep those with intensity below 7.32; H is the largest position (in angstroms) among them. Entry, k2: 4503.5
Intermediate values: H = 4535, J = 4472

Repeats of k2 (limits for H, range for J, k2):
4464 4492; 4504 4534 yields 4509.5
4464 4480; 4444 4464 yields 4469.0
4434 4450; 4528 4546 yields 4488.5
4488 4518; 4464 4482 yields 4496.0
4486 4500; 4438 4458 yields 4470.5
